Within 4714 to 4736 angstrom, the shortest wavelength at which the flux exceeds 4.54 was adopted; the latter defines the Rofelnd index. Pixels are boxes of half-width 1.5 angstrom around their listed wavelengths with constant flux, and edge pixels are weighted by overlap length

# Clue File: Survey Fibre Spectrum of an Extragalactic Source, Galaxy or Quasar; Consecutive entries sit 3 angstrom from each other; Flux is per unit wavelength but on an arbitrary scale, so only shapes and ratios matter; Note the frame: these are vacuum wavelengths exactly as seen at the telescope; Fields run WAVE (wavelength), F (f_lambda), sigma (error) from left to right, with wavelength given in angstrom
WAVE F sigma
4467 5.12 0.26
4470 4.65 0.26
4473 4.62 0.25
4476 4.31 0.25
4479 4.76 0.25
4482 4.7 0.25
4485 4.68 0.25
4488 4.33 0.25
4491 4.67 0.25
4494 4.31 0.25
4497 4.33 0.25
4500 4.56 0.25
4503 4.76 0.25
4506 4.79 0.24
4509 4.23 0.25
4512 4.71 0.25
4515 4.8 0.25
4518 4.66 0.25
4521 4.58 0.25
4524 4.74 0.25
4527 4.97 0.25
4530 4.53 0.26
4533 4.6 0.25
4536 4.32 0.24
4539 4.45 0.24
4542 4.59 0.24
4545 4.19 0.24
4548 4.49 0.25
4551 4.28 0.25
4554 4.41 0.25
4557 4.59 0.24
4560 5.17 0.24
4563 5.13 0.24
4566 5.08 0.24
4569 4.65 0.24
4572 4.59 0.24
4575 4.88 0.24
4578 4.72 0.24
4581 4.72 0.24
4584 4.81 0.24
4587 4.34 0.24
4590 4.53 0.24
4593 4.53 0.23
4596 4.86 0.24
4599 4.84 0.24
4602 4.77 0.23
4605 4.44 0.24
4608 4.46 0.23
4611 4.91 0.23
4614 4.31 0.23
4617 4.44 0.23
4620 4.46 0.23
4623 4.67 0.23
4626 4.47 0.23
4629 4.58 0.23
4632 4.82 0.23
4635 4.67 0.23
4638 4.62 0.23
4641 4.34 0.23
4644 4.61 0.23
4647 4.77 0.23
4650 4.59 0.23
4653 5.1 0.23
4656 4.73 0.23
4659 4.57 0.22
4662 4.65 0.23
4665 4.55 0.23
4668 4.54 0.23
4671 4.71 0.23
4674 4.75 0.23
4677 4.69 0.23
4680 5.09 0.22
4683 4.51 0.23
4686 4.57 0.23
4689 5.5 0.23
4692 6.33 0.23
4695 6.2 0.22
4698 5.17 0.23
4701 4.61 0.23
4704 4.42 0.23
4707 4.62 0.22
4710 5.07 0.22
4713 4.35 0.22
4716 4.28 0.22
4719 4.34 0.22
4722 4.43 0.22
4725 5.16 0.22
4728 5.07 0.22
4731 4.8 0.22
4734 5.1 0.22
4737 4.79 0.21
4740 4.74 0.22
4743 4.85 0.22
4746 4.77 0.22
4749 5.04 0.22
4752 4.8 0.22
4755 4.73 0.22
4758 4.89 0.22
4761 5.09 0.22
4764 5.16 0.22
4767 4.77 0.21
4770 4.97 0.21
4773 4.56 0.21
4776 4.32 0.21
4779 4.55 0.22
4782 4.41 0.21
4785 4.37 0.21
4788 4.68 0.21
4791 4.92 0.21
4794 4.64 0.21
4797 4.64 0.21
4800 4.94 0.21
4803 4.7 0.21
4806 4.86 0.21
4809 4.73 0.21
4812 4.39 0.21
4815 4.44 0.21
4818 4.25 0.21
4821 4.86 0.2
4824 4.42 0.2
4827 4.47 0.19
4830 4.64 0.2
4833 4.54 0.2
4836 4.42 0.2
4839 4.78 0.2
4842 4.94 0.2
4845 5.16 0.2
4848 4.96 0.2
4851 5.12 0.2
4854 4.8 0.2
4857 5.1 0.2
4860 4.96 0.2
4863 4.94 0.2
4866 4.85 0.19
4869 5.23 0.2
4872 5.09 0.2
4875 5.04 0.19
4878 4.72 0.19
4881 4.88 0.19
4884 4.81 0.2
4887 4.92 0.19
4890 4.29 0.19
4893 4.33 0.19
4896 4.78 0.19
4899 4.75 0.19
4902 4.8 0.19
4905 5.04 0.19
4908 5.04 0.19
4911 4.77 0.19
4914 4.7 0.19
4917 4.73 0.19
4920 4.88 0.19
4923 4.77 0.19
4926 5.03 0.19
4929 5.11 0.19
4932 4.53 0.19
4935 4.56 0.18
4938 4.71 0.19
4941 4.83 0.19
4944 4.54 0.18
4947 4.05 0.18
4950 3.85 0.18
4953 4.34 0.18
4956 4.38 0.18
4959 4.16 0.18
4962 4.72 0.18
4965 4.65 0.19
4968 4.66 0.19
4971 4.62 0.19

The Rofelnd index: 4725 angstrom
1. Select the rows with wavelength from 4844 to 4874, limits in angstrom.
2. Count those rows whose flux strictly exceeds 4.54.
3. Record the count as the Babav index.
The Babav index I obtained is 10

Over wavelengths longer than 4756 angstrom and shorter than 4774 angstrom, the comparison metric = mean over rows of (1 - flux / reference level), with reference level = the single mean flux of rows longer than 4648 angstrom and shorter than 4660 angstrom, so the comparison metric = -0.03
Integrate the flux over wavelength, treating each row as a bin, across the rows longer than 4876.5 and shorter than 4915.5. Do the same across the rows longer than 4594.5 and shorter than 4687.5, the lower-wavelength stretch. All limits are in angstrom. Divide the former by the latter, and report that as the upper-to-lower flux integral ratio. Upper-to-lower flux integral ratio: 0.43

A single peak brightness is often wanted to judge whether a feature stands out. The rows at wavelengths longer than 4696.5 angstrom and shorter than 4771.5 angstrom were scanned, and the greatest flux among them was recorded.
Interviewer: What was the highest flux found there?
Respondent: 5.17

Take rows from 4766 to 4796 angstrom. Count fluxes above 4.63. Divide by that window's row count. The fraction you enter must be 0.50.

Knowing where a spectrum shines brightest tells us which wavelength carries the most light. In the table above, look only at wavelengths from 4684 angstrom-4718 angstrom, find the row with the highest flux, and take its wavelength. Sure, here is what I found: 4692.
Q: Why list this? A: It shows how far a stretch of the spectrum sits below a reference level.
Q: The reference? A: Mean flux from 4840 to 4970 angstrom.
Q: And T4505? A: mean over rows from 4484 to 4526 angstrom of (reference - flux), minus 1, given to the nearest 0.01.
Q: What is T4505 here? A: -0.83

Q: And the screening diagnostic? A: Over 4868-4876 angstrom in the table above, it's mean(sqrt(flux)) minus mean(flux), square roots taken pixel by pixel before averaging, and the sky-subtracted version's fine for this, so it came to -2.86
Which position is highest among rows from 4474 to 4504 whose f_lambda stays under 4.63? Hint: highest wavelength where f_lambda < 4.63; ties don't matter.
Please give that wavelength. 4500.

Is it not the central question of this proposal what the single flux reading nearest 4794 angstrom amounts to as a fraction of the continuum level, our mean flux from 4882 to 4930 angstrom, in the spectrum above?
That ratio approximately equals 0.97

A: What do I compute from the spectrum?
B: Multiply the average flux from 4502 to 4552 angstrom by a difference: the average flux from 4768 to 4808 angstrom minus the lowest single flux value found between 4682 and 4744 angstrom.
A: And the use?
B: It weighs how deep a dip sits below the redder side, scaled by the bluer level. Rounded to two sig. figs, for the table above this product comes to 1.7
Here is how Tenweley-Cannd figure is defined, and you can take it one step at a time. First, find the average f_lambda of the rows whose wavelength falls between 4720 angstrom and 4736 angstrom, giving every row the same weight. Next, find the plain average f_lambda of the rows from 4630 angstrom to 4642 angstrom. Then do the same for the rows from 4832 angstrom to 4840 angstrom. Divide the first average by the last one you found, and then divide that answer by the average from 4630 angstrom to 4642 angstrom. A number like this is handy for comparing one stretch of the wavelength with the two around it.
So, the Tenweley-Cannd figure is 0.23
